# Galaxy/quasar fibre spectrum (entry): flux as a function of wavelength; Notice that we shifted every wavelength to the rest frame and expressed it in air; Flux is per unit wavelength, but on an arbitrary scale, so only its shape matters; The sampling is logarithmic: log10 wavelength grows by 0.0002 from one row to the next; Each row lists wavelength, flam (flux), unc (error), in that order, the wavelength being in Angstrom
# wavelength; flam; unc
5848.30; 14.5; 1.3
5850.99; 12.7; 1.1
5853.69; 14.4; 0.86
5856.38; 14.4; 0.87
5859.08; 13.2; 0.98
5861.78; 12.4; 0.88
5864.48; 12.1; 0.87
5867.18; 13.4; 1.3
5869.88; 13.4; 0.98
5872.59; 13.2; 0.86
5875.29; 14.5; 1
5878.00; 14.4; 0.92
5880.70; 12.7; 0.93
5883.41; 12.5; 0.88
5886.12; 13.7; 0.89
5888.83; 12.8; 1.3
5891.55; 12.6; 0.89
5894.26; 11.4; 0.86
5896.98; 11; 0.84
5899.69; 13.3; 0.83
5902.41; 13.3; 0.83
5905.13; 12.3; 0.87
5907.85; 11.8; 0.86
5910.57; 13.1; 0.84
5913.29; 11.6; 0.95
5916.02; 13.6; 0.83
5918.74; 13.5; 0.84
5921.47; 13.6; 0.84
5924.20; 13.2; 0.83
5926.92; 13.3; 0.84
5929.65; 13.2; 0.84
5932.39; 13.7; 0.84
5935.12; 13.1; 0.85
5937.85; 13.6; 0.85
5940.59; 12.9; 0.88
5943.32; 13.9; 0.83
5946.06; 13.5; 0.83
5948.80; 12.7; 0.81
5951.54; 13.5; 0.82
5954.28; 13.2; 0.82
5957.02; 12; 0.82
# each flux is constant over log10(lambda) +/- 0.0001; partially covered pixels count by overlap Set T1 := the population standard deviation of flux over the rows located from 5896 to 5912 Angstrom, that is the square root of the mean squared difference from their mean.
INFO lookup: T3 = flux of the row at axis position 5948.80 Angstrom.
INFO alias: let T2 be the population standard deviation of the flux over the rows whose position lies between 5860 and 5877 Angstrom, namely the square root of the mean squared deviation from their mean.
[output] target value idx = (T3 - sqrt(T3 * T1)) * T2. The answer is 7.3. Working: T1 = 0.86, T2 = 0.78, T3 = 12.7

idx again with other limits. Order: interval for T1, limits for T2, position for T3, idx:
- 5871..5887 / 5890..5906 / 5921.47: 9.1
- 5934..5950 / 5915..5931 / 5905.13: 1.7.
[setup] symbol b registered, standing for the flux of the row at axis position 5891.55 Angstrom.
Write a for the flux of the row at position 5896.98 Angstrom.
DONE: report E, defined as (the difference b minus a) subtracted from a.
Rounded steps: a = 11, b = 12.6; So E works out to 9.4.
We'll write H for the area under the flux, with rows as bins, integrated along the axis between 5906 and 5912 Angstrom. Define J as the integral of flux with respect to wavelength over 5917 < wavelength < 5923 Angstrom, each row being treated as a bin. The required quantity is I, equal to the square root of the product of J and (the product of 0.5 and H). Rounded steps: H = 75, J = 81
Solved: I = 55.1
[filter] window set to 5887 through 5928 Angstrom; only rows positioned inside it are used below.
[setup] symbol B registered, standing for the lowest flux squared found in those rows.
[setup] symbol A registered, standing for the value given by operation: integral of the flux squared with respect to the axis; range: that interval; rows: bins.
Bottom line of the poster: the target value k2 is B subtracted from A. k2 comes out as 6523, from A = 6644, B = 121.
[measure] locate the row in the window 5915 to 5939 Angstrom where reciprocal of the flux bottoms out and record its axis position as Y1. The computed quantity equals 5932.39 Angstrom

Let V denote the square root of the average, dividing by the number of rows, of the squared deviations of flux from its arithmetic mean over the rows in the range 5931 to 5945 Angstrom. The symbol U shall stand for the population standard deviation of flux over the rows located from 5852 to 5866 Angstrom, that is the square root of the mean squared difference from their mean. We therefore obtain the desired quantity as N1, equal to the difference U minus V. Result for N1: 0.59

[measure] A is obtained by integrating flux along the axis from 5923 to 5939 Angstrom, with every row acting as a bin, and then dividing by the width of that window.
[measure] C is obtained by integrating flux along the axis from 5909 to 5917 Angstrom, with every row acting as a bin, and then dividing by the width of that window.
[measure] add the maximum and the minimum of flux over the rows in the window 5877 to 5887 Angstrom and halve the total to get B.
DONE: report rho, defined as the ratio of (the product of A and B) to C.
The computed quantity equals 14.1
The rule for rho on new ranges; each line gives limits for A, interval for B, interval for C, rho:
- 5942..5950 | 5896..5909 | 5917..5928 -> 12.1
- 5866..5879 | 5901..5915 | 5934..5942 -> 13.0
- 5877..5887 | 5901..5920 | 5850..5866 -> 12.7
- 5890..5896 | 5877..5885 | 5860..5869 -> 12.6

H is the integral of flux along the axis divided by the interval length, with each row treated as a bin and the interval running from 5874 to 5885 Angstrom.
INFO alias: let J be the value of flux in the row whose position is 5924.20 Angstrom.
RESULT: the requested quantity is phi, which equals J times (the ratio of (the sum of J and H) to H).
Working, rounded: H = 13.5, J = 13.2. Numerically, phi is 26.1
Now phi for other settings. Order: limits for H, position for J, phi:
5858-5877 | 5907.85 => 22.4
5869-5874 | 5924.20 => 26.3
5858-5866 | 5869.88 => 27.7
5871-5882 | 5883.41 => 23.9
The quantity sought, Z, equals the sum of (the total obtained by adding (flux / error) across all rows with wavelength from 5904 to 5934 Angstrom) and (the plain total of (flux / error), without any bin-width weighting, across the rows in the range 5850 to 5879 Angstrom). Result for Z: 324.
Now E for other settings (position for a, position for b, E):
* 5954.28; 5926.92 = 13.1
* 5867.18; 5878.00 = 12.4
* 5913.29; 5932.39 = 9.5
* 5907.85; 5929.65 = 10.4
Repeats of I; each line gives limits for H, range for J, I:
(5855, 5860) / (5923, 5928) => 48.0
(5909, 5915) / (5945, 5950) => 49.3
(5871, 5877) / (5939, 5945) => 57.8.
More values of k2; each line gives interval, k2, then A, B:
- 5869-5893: 4102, 4259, 156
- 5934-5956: 3724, 3885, 161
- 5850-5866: 2660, 2807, 146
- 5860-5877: 2823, 2969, 146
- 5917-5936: 3232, 3404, 172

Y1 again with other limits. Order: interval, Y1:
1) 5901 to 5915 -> 5902.41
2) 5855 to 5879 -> 5875.29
